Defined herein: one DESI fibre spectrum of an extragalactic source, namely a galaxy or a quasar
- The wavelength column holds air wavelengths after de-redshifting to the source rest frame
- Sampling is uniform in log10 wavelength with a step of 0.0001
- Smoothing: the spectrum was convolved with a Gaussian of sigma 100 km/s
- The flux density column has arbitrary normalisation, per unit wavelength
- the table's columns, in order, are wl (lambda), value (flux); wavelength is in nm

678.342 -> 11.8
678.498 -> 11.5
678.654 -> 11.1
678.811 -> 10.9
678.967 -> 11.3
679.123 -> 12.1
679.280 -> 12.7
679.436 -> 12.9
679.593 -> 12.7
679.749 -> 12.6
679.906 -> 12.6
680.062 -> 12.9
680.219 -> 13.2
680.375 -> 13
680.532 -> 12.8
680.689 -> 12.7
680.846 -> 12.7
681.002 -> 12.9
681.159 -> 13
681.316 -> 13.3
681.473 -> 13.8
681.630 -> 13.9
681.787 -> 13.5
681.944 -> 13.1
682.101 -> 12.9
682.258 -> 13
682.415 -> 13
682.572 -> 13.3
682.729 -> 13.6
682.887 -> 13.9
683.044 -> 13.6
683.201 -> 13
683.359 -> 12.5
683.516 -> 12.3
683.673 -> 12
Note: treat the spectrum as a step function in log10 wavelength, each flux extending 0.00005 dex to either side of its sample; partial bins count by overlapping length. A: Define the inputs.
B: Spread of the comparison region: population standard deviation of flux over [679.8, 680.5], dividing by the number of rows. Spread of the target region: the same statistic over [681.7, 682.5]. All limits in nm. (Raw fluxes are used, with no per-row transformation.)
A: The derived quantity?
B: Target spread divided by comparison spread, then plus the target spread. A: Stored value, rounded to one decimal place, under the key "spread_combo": 1.2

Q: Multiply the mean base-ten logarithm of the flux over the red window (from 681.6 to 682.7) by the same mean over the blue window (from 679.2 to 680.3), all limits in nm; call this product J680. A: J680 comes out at 1.242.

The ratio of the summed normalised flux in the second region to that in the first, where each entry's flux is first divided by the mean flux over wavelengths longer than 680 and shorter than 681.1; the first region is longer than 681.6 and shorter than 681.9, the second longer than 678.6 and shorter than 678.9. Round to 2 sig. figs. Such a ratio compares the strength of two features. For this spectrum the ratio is 0.80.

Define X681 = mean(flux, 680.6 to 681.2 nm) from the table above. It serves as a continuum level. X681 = 12.8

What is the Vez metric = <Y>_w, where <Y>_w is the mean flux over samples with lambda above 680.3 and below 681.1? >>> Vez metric 12.82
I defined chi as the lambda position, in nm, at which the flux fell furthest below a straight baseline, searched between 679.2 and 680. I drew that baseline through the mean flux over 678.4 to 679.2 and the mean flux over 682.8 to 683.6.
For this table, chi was 679.906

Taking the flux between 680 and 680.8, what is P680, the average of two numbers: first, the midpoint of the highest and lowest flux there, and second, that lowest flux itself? 12.8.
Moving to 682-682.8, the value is 13.1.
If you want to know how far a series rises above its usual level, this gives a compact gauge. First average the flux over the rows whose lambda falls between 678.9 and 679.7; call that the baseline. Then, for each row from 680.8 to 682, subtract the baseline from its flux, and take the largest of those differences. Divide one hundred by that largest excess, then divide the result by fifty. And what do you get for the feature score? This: 1.3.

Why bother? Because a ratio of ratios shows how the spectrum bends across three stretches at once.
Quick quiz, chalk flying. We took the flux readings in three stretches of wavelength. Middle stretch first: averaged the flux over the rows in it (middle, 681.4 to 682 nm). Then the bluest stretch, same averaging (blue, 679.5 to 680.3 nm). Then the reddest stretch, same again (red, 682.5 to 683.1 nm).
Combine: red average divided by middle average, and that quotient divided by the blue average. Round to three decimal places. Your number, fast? 0.078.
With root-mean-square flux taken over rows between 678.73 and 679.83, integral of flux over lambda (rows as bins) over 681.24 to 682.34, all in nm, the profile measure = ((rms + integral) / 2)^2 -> 181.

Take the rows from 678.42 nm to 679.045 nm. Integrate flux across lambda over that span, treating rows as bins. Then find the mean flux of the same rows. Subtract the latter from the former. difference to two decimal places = -4.20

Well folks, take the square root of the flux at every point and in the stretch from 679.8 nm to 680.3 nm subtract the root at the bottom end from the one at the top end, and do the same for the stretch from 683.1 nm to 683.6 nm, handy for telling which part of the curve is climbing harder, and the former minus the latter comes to 0.18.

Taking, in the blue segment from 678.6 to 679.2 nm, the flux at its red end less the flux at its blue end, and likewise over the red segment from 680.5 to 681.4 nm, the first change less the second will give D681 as 0.5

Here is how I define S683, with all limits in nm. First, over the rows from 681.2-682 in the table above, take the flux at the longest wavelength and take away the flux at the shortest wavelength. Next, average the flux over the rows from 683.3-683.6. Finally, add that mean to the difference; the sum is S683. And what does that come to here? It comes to 12.2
